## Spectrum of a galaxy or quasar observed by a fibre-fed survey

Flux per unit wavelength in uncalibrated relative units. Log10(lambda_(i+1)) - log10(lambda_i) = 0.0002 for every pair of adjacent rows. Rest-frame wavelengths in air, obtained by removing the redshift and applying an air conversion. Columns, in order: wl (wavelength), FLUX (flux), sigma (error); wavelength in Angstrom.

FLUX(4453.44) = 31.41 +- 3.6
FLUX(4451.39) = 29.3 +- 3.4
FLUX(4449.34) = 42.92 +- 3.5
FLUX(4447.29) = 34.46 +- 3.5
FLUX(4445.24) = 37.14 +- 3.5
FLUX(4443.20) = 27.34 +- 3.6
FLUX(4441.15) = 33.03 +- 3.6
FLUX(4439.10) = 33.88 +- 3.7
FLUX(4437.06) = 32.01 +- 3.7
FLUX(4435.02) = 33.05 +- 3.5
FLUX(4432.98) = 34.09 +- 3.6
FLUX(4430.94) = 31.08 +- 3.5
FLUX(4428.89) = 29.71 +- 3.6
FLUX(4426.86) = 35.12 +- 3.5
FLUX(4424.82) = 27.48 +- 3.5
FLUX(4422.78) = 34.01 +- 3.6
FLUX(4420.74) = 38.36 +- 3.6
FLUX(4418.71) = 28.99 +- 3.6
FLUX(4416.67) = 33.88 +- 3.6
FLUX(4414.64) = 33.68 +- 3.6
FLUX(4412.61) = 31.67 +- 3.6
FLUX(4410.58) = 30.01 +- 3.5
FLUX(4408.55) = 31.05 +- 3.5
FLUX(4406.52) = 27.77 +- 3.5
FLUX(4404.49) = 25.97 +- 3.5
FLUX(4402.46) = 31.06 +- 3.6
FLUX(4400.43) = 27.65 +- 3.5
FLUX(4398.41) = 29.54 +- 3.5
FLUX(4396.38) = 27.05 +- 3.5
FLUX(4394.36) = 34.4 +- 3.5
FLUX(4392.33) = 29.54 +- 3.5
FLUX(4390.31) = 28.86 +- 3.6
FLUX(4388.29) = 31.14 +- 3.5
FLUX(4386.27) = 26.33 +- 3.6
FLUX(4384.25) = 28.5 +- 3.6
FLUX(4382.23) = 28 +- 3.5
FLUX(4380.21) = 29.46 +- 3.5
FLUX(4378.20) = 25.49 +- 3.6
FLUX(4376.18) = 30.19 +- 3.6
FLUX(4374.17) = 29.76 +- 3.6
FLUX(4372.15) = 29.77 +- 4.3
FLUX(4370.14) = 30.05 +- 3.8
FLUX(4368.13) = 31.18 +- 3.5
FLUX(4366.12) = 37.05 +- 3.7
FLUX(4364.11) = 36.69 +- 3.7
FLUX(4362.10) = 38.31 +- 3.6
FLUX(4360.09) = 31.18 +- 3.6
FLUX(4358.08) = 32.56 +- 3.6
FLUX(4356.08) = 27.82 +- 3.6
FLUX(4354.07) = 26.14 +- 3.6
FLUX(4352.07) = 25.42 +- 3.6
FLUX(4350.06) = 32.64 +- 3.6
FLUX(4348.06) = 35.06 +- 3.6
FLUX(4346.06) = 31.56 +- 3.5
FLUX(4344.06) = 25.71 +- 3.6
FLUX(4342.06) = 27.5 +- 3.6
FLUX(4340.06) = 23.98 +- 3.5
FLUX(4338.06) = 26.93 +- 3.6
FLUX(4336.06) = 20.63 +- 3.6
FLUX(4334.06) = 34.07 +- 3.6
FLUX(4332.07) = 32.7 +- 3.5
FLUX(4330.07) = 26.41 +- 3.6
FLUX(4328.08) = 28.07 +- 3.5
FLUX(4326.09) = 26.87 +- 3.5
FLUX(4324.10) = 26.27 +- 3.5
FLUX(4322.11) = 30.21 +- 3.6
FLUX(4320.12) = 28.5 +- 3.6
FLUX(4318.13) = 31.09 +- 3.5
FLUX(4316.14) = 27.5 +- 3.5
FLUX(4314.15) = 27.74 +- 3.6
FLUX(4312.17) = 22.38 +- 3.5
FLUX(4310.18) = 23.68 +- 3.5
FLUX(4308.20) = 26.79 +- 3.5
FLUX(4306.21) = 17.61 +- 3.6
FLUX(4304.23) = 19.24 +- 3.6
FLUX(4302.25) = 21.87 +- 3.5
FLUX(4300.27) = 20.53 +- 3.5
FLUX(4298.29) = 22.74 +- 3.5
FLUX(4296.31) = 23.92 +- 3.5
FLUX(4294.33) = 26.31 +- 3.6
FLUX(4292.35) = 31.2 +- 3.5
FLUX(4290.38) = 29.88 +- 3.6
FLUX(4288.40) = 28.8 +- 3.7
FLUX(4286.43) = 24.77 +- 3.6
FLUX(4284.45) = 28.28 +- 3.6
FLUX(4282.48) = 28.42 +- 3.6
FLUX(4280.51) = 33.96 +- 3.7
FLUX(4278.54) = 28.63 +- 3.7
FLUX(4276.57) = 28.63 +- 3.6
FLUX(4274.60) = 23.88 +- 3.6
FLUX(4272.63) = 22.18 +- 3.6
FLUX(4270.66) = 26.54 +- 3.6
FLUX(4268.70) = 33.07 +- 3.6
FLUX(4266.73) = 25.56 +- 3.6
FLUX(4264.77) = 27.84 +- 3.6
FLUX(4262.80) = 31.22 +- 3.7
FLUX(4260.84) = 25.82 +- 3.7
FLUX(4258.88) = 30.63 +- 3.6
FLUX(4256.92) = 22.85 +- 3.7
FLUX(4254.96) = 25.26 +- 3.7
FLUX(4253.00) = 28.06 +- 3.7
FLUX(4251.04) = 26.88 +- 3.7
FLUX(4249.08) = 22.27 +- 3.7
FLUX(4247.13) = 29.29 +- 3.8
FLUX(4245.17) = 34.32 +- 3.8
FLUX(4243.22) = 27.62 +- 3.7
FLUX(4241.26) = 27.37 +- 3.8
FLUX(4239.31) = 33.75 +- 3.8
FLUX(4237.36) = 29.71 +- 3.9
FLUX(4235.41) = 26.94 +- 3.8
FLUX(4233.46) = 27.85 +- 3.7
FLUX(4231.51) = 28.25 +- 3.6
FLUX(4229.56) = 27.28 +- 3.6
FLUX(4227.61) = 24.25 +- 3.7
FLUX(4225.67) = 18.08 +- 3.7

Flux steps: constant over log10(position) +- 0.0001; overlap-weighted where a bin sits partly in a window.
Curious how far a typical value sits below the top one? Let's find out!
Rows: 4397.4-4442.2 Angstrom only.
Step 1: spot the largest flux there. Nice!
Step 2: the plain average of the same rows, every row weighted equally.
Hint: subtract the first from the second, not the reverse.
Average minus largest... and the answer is -6.9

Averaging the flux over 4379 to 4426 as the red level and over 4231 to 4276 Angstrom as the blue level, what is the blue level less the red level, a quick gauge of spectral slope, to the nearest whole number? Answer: -2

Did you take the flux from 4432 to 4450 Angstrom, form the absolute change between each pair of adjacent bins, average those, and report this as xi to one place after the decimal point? 3.9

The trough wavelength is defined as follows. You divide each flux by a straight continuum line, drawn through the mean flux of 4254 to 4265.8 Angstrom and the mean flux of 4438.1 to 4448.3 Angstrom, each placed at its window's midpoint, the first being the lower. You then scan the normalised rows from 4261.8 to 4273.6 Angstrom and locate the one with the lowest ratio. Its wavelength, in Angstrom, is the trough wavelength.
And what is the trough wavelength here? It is 4272.63 Angstrom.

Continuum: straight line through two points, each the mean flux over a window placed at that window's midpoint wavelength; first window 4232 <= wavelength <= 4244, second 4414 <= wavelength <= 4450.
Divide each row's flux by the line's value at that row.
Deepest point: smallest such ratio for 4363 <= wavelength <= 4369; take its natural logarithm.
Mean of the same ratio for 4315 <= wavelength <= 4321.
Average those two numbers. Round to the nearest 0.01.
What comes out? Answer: 0.46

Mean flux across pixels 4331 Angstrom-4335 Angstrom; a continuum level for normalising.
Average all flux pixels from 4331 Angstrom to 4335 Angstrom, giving 33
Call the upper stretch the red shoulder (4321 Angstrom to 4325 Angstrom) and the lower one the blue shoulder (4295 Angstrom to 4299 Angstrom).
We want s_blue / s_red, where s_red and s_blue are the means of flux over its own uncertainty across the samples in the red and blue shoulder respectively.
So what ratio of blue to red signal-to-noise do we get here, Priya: 0.84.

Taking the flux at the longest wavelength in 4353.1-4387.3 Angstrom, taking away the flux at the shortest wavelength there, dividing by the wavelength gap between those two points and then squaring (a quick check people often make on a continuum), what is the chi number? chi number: 0.000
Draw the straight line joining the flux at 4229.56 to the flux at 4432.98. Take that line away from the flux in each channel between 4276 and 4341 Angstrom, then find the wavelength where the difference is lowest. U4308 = 4306.21 Angstrom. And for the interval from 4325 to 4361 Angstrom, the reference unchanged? 4336.06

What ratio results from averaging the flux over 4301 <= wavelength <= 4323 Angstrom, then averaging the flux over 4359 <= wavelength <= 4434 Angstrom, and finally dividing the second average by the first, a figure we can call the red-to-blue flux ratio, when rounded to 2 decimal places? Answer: 1.23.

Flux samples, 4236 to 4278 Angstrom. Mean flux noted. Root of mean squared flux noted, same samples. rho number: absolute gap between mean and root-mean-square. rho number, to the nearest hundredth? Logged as 0.22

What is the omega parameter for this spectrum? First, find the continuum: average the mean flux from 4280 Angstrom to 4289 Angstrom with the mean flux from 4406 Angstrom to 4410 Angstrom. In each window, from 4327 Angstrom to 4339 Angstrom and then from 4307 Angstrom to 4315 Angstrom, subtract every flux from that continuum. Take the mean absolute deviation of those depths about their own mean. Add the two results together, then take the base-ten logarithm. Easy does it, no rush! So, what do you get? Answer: 0.75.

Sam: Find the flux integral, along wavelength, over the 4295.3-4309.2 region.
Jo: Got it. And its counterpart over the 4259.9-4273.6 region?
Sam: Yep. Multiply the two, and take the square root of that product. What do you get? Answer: 338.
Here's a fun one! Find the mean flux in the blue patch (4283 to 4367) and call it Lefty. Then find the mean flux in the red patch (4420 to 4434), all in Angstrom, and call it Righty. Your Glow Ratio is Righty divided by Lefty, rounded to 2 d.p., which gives 1.18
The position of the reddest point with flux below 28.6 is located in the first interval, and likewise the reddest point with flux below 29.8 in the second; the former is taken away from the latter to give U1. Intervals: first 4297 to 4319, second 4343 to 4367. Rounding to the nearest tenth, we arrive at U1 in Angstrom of 39.9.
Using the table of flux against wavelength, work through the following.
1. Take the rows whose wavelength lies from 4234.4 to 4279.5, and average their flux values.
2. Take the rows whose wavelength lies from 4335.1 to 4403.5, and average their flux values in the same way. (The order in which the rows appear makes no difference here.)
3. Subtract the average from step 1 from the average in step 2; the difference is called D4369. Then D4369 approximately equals 1.9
